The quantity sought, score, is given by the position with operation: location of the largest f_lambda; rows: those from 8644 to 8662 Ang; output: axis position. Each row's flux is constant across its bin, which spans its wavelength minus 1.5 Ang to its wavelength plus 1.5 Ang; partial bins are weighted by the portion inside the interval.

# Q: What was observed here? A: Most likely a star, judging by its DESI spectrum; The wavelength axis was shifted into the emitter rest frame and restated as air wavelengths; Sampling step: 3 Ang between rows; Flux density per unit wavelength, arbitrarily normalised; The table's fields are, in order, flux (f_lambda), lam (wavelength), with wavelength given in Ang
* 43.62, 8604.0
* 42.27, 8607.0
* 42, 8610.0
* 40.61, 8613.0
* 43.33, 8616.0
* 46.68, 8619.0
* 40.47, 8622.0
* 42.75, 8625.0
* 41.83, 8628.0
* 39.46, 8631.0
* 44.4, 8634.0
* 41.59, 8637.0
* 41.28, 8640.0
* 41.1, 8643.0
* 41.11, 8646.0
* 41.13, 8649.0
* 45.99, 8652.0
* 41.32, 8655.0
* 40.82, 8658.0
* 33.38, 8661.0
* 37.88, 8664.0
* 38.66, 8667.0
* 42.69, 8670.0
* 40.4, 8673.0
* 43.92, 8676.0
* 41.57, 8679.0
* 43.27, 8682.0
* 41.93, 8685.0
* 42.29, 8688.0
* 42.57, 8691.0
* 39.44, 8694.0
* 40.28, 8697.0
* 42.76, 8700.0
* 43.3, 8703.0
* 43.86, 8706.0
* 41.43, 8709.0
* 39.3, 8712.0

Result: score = 8652.0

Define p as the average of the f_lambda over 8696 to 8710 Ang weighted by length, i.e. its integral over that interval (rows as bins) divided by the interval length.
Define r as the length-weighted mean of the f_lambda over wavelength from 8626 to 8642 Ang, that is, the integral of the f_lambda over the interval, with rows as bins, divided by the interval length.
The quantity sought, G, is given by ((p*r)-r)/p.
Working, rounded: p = 42.4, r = 41.7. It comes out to 40.7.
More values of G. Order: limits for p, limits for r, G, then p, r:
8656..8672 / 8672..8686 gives 41.2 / 38.8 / 42.3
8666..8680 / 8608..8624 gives 41.6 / 41.5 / 42.6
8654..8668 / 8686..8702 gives 40.5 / 38.3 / 41.5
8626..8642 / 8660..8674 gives 37.8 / 41.7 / 38.7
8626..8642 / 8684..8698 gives 40.3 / 41.7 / 41.3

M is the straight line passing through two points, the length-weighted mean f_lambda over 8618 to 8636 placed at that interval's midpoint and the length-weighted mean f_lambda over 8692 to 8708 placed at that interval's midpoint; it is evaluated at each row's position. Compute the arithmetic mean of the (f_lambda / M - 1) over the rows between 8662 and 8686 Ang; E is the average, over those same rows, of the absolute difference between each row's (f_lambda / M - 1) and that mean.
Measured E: 0.042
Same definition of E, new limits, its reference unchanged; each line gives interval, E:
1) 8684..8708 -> 0.027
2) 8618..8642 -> 0.040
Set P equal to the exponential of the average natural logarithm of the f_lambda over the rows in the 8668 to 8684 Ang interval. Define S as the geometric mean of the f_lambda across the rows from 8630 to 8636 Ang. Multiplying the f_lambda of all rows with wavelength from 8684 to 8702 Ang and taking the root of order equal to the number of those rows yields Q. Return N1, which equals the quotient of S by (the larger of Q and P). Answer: 0.99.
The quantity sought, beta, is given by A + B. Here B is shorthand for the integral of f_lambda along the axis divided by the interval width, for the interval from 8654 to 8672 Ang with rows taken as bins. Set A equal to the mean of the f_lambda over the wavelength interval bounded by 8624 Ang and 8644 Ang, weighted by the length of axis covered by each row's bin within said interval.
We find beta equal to 80.9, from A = 41.8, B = 39.1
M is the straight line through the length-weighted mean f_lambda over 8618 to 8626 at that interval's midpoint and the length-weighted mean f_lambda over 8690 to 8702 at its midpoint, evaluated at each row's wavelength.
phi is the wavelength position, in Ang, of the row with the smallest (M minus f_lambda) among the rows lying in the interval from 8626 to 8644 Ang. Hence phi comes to 8634.0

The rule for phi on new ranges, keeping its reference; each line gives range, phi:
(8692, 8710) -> 8706.0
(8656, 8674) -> 8670.0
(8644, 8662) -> 8652.0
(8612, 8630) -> 8619.0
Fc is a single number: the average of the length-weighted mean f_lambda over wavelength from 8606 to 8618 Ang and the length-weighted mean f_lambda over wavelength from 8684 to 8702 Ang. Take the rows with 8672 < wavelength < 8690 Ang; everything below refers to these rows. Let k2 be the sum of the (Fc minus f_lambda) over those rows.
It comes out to -2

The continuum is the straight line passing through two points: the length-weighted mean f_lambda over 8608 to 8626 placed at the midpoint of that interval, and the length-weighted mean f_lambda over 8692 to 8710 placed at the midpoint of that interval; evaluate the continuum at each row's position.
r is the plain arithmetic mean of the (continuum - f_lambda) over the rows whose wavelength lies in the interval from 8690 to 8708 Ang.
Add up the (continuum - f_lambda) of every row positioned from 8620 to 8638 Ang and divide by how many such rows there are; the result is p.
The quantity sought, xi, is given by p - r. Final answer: 1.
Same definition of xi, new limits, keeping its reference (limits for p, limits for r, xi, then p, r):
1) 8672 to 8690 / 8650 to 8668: -3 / -0.17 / 2.6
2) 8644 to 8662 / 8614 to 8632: 2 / 1.68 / 0.1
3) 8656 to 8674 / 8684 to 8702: 3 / 3.22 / 0.4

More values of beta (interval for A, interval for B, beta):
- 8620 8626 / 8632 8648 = 83.7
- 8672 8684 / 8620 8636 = 84.3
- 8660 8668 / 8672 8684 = 79.1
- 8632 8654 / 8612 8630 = 84.9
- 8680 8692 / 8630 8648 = 84.0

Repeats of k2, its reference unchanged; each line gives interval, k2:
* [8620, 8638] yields 1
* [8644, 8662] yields 8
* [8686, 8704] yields 1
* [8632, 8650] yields 1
